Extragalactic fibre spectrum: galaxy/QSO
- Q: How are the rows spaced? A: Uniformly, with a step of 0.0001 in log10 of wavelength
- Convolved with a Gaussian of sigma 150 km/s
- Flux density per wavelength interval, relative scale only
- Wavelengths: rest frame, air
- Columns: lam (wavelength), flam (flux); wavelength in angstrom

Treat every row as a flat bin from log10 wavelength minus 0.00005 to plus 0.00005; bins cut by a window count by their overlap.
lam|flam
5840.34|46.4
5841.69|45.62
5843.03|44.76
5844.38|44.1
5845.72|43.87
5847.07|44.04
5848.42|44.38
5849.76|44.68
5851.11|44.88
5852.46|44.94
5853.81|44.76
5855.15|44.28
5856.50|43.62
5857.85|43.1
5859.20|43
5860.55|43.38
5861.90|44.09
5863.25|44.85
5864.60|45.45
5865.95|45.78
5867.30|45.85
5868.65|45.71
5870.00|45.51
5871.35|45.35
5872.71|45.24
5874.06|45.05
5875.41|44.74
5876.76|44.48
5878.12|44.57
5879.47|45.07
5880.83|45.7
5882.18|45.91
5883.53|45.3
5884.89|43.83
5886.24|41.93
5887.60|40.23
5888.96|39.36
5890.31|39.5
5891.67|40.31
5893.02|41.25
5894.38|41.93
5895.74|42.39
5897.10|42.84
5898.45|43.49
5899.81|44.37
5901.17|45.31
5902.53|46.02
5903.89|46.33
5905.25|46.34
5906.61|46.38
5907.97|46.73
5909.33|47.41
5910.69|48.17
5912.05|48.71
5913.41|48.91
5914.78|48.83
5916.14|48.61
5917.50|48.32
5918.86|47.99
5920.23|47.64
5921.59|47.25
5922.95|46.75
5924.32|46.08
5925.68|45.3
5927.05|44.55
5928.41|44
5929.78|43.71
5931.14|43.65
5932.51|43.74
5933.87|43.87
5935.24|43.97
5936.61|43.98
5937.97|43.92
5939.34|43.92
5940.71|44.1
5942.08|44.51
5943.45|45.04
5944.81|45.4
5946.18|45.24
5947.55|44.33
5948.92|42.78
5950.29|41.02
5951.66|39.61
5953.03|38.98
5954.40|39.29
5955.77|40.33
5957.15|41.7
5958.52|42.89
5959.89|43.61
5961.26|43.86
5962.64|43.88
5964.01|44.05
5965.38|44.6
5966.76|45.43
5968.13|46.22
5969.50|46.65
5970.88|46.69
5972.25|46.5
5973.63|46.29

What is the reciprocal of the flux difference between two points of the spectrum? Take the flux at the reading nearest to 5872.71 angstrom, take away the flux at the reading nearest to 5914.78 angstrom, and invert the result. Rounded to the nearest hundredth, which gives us -0.28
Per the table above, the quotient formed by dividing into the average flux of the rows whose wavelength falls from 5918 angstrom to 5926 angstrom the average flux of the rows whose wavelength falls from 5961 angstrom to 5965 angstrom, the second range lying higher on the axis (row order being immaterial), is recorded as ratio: 1.07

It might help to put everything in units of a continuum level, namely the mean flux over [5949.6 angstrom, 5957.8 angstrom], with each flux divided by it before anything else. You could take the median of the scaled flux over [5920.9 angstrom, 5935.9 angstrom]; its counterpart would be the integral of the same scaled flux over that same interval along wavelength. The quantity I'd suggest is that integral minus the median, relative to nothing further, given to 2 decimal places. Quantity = 15.66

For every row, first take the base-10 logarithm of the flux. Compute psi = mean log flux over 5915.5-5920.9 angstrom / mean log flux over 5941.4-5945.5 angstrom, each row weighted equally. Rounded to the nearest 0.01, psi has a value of 1.02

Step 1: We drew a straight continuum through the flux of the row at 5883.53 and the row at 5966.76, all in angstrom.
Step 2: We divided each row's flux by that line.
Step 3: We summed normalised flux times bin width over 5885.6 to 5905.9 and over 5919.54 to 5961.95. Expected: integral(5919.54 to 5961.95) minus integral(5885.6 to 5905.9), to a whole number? 22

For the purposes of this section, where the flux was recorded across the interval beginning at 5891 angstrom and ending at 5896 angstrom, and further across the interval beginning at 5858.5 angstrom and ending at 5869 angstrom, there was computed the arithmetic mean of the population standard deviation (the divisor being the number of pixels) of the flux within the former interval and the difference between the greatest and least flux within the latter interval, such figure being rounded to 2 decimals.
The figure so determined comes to 1.82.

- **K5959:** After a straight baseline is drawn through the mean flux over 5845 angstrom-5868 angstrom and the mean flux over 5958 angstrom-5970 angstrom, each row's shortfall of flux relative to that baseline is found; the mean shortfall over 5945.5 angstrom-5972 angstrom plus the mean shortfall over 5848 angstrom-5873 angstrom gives 1.1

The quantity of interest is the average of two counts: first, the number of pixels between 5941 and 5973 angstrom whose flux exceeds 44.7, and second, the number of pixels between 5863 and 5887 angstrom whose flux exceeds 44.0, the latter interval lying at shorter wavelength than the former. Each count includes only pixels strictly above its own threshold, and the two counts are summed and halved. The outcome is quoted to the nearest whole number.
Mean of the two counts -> 12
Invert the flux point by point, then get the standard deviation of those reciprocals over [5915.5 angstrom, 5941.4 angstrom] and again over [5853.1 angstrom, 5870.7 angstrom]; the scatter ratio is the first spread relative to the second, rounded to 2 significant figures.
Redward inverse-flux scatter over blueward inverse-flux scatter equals 1.6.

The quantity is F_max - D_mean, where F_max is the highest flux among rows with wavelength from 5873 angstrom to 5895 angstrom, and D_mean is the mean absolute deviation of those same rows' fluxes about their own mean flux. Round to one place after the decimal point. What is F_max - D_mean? 43.8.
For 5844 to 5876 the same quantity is 45.2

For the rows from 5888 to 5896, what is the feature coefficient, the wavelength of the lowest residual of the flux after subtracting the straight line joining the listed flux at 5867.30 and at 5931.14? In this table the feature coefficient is 5888.96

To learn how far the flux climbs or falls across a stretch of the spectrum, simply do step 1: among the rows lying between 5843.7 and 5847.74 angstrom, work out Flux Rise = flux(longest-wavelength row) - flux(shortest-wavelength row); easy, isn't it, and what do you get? -0.1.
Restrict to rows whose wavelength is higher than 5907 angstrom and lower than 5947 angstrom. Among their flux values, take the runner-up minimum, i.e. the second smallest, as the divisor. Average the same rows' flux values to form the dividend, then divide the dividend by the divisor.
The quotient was 1.05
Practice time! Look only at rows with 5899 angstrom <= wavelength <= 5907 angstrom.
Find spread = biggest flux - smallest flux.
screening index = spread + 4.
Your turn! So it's 6.0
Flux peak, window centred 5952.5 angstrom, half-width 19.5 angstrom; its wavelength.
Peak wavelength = 5970.88 angstrom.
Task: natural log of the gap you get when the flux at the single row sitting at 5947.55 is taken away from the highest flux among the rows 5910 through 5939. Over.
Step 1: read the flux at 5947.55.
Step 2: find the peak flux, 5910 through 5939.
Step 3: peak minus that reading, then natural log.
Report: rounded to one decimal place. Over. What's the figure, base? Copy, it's 1.5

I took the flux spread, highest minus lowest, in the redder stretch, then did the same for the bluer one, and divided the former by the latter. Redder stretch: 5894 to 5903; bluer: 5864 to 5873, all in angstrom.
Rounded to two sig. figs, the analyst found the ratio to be 6.7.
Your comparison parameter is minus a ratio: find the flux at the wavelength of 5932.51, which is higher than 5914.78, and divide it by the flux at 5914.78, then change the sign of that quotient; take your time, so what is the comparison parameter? -0.90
